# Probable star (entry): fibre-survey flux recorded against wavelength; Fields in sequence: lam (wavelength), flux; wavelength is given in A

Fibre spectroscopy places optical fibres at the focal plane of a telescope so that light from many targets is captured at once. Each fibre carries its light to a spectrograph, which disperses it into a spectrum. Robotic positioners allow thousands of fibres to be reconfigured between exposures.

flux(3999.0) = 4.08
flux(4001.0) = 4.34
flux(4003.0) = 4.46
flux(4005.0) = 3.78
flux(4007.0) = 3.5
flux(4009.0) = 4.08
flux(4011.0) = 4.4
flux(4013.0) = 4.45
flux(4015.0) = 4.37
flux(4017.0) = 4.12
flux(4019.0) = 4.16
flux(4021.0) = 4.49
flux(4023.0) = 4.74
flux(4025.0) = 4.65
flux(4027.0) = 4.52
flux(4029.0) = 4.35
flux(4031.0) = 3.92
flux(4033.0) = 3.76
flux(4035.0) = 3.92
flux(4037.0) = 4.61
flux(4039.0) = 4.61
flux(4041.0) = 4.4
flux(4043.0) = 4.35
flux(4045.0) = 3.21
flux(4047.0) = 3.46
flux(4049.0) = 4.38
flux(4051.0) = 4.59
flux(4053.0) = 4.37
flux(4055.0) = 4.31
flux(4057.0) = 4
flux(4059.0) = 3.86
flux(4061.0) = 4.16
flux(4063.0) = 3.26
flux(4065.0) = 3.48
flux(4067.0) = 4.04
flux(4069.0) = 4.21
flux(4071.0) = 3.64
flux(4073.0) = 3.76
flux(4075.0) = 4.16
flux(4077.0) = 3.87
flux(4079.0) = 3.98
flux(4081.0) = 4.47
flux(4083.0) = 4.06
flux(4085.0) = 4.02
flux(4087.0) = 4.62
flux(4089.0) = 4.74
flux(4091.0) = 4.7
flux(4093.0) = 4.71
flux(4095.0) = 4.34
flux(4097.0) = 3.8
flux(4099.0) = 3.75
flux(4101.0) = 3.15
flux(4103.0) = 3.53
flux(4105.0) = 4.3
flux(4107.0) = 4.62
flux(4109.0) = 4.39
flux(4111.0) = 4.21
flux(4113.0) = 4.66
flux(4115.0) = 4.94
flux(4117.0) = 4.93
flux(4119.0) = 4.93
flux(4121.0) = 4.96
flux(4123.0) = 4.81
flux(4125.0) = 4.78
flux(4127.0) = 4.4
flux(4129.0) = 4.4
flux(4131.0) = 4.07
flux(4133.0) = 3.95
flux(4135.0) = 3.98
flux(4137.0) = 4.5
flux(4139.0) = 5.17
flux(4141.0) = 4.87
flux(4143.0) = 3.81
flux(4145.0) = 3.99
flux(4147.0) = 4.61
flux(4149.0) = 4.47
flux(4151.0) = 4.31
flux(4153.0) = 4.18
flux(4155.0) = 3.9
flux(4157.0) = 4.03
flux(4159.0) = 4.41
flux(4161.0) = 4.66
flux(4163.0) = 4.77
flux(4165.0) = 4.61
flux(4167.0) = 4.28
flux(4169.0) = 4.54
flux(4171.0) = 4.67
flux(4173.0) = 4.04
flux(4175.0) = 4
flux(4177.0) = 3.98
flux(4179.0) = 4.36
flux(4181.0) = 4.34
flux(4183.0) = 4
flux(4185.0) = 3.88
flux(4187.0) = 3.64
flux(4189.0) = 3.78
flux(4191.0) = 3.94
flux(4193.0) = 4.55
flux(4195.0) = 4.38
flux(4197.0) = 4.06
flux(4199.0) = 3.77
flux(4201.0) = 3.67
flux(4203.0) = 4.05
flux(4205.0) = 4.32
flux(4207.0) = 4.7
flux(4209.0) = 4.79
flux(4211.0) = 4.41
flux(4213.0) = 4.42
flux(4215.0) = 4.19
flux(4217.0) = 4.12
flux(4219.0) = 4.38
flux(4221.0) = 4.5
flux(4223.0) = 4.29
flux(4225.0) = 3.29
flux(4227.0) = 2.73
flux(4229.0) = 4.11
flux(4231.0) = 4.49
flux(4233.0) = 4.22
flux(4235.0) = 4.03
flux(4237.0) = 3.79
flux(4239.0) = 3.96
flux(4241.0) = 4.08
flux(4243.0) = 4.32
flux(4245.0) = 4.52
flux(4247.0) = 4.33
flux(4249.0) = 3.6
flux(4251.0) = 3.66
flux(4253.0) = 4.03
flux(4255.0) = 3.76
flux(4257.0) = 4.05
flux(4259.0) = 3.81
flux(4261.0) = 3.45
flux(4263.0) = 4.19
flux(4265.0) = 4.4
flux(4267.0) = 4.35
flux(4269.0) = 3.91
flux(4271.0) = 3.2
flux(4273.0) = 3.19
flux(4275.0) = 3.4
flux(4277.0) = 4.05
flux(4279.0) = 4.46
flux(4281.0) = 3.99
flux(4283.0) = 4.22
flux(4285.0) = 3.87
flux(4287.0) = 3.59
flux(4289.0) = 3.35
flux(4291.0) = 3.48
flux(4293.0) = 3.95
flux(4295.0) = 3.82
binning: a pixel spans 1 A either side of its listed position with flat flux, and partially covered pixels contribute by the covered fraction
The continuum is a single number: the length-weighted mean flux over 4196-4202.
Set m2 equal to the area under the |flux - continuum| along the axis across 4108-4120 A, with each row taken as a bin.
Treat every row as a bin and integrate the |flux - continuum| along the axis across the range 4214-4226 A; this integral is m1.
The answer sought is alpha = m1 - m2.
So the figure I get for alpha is -4.4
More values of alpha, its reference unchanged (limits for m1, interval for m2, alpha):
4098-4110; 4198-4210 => 0.3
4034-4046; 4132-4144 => 0.0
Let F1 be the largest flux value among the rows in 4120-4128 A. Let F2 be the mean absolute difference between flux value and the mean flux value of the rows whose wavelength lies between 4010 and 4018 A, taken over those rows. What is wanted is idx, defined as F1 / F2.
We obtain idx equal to 46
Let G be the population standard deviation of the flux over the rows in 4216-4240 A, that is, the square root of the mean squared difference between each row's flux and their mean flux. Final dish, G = 0.496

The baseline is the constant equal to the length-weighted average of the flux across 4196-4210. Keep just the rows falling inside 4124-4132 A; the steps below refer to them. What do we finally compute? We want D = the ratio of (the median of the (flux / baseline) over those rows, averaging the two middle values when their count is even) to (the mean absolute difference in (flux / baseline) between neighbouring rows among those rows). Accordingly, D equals 19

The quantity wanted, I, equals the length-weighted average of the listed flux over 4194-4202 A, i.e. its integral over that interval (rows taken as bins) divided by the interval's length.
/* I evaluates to 3.97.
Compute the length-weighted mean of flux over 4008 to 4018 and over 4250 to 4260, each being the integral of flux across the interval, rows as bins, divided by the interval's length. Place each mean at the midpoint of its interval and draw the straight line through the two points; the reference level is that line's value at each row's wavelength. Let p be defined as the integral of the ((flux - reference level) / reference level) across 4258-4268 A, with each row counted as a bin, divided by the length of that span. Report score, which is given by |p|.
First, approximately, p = 0.05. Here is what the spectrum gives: 0.050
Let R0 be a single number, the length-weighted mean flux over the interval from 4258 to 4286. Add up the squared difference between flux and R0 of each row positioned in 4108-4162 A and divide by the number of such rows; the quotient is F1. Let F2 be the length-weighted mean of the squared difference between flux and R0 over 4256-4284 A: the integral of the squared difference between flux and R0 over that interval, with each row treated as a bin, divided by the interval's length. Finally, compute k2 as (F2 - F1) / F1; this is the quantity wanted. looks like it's -0.62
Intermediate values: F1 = 0.5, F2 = 0.18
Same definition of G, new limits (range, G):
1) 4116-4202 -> 0.394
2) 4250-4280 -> 0.402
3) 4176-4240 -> 0.407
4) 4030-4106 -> 0.433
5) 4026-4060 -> 0.402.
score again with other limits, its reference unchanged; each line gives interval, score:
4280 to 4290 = 0.002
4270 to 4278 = 0.096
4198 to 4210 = 0.067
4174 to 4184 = 0.035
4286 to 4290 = 0.088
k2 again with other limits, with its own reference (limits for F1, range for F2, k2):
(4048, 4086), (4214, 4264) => 0.39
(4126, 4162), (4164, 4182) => -0.22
